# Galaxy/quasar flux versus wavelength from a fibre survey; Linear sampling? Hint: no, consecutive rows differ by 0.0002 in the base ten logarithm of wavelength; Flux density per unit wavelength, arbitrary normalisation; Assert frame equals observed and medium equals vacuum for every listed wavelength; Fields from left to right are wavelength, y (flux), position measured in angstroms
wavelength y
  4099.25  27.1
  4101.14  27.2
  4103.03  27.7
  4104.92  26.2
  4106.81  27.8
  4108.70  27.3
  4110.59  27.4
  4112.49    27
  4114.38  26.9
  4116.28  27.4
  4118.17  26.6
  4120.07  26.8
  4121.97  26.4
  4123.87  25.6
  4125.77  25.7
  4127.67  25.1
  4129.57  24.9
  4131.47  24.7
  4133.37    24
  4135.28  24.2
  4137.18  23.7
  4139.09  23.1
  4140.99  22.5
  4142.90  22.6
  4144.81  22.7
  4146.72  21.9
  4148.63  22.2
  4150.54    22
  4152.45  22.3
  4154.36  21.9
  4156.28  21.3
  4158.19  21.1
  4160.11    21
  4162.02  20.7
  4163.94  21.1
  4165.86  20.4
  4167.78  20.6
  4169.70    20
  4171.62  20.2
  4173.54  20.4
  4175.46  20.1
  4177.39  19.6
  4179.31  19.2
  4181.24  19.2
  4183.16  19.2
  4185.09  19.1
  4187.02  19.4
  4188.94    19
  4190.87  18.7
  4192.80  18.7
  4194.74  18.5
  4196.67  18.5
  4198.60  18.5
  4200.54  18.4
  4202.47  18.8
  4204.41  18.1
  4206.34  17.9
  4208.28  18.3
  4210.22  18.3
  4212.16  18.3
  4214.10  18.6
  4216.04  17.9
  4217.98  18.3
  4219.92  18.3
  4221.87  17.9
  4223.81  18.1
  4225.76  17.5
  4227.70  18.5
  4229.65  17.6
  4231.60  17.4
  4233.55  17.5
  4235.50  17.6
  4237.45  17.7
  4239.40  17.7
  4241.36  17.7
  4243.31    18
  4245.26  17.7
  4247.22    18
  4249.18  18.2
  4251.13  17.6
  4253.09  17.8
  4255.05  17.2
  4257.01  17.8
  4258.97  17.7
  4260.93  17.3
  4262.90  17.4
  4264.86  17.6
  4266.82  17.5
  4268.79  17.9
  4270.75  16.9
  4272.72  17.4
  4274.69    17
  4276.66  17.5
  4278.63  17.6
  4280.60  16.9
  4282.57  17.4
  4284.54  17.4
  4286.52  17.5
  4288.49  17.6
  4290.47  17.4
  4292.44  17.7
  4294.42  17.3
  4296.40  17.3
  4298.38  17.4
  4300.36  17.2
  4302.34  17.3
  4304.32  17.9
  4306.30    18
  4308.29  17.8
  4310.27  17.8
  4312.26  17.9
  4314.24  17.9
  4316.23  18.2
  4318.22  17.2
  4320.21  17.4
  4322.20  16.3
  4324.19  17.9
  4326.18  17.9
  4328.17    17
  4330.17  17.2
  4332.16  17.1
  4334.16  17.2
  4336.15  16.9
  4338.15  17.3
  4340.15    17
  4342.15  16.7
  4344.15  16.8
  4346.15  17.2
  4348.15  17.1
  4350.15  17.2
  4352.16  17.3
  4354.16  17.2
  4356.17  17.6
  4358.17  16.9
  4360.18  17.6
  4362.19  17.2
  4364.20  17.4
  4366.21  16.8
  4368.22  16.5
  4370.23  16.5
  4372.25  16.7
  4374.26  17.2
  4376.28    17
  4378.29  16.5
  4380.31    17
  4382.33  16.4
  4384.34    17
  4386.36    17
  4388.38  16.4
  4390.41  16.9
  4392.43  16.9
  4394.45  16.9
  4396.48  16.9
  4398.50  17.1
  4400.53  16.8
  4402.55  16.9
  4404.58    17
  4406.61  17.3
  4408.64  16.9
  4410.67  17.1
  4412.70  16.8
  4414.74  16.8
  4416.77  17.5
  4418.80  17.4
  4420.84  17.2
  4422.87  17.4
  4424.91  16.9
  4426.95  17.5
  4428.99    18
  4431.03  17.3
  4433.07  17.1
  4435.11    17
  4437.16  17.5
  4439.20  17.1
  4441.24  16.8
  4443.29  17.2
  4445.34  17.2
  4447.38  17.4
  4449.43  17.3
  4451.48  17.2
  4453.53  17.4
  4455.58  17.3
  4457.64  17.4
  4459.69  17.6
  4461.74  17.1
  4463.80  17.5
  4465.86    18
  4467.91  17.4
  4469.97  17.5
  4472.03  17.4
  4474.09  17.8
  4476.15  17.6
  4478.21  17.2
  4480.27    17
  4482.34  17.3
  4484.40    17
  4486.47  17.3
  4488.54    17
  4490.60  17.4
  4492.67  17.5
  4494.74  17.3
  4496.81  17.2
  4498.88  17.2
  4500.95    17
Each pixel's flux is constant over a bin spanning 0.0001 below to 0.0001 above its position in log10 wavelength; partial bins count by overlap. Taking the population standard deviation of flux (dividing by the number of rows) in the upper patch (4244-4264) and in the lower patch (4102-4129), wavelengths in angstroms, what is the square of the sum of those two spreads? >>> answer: 1.2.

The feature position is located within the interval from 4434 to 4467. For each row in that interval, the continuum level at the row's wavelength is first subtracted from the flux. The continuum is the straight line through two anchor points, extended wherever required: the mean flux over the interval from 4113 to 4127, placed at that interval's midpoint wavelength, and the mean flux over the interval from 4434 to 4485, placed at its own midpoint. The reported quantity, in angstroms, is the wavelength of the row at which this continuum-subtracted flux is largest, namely 4465.86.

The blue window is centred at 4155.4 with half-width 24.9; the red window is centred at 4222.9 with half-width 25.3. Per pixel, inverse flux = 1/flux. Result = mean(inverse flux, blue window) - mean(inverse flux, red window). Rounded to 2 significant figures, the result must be -0.0092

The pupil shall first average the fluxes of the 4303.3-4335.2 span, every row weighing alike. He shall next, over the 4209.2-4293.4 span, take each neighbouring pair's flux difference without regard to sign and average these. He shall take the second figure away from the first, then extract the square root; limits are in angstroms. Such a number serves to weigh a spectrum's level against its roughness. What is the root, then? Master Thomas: 4.15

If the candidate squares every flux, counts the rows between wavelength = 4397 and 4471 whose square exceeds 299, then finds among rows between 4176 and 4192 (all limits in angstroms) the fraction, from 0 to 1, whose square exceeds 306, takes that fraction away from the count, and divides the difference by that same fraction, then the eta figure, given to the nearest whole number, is 17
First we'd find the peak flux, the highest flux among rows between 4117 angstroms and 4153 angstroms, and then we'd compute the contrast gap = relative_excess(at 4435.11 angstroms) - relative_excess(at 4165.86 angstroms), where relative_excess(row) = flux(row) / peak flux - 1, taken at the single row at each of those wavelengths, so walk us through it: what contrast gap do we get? -0.13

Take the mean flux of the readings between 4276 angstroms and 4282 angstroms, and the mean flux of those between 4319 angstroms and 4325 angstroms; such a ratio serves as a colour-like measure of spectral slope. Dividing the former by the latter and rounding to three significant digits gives 1.01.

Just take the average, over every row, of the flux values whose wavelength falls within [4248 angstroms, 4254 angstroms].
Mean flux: 17.9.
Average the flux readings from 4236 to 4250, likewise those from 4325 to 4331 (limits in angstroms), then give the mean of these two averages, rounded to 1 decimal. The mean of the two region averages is 17.6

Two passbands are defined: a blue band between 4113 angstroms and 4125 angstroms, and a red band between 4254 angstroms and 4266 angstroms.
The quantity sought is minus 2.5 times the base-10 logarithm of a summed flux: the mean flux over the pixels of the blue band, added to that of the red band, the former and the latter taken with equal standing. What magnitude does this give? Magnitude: -4.11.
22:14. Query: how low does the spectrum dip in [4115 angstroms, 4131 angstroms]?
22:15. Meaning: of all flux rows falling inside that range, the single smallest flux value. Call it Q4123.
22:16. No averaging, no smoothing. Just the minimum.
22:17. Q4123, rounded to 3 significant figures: 24.9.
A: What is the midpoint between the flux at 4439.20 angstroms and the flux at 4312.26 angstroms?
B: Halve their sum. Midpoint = 17.5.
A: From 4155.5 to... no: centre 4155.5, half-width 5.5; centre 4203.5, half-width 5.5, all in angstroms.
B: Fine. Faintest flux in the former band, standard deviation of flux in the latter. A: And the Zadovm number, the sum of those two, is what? 21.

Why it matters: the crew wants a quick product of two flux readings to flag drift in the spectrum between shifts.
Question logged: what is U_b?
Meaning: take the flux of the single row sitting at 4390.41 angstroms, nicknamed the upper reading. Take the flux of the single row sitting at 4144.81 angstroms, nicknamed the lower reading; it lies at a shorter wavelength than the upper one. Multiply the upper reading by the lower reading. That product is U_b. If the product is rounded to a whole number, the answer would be 384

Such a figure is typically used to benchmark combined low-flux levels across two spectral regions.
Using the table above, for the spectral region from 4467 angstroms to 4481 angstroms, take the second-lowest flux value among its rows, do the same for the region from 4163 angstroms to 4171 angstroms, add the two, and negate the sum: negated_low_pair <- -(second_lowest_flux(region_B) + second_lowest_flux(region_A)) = -38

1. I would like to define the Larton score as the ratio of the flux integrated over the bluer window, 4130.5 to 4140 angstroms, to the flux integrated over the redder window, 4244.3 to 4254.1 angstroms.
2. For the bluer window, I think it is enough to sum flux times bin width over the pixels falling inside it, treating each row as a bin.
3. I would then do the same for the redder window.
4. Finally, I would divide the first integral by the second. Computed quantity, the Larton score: 1.30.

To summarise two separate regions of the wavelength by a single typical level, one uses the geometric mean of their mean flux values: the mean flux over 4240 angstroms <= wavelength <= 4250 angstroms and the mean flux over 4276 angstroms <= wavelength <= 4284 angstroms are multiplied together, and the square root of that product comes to 17.6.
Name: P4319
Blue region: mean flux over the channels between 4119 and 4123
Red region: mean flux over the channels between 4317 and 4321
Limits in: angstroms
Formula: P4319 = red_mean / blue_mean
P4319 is 0.65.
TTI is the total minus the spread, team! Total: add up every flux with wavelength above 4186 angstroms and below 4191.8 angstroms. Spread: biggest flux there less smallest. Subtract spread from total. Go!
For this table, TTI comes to 56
